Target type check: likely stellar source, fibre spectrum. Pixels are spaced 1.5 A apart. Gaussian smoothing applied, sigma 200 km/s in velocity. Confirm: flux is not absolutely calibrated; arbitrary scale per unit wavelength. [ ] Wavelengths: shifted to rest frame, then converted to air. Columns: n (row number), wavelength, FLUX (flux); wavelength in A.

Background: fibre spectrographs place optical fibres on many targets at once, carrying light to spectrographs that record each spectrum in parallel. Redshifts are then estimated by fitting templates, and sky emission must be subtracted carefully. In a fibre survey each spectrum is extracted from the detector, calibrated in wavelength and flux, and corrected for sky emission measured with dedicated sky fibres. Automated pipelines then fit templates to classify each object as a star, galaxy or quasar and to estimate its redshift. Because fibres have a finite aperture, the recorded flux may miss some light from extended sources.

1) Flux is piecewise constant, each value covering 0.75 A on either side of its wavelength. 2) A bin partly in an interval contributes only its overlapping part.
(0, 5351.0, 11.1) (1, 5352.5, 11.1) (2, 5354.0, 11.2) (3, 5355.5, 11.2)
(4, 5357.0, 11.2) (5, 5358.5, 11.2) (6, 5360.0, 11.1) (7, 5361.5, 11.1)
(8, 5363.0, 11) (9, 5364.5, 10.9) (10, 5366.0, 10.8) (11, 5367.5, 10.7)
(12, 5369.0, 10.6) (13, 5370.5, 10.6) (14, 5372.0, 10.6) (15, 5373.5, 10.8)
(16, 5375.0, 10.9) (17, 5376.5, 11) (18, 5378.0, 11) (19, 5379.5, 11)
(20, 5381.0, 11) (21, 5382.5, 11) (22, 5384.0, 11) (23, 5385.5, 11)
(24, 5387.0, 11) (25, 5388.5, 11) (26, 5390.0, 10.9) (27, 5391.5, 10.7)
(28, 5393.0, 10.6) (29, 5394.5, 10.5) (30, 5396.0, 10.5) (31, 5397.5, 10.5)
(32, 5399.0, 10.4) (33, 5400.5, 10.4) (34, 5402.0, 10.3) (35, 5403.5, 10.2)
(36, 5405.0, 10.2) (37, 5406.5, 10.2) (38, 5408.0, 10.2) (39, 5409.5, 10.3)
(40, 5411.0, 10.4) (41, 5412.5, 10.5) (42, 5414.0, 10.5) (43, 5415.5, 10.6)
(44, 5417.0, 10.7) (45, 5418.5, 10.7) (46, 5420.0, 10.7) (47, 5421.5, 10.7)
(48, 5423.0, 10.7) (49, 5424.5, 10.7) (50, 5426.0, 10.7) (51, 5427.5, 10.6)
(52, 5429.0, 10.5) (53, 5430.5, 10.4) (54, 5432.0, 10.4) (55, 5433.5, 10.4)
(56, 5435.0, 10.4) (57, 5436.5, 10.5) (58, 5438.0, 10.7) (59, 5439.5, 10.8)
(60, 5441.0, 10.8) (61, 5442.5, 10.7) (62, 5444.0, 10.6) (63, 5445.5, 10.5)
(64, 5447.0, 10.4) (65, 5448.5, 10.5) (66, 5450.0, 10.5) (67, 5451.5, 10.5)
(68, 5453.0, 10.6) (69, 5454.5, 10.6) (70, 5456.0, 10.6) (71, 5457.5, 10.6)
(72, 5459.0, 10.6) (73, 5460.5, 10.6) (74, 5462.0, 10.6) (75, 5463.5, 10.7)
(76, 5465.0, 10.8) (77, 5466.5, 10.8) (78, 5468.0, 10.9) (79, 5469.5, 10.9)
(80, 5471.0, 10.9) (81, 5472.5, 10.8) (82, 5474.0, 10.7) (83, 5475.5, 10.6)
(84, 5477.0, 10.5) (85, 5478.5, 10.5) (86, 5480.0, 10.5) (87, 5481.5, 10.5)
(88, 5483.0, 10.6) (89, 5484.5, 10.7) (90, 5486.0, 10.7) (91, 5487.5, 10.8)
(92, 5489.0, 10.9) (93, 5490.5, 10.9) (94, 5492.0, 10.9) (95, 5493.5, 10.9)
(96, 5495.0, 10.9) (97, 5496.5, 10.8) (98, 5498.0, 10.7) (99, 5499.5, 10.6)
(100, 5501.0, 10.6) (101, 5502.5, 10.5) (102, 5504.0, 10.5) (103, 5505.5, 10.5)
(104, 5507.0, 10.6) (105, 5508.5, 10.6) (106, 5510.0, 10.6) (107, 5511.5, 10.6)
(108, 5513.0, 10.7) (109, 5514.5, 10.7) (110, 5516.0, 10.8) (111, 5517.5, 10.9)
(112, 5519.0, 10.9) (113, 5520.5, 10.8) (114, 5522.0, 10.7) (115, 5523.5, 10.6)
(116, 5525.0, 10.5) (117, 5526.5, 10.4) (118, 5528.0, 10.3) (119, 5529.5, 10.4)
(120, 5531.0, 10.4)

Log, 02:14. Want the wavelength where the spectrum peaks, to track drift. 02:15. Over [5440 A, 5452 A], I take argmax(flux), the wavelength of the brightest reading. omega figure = 5441.0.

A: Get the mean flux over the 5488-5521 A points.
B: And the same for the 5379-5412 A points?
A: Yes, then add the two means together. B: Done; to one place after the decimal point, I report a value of 21.3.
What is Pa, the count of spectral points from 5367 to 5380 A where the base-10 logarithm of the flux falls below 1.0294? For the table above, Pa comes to 4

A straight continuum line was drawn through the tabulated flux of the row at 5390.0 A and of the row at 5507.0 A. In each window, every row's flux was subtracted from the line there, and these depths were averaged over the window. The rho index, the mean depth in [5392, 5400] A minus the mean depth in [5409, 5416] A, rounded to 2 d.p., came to 0.00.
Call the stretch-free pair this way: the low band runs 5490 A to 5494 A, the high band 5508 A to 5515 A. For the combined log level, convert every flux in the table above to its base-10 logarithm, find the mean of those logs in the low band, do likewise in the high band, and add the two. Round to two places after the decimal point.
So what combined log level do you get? 2.06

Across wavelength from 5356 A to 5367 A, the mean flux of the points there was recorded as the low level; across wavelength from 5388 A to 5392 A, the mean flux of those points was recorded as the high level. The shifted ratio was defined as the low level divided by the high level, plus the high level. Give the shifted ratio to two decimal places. 11.88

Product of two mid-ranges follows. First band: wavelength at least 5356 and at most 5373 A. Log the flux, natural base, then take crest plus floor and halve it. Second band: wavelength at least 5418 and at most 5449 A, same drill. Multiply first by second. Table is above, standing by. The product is 5.64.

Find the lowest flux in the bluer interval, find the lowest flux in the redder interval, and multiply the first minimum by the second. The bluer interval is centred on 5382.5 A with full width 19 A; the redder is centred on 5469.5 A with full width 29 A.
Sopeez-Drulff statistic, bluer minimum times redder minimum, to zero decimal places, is 112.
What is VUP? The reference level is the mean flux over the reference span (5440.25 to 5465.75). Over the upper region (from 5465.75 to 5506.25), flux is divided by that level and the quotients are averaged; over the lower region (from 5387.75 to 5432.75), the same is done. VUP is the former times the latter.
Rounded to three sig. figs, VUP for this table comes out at 1.00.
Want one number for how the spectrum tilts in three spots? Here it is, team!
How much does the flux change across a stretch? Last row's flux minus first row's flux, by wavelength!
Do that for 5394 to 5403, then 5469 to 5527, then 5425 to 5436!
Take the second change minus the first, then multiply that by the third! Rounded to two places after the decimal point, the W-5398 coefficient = 0.09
